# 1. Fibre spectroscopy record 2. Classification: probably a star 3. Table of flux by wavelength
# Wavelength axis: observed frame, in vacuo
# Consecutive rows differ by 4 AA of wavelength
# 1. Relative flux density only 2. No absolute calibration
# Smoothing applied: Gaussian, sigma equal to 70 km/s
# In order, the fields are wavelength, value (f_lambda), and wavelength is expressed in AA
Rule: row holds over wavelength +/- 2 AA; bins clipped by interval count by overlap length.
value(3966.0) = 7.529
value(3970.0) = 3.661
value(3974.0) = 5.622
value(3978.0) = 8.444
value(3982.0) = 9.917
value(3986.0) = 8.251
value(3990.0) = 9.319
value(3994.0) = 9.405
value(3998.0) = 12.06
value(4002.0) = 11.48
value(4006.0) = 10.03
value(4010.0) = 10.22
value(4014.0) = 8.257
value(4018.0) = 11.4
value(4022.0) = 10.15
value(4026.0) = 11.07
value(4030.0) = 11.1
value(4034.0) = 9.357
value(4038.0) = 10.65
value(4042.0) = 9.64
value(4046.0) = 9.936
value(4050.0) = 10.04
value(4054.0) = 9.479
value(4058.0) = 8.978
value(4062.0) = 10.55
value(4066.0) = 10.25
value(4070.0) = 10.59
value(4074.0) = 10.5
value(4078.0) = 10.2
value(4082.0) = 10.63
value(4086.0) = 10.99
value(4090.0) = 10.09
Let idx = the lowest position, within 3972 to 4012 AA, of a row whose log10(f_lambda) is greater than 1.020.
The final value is 3998.0 AA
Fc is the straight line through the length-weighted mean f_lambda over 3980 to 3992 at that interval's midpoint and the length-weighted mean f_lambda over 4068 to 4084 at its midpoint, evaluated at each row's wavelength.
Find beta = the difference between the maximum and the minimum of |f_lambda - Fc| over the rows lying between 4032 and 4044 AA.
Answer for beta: 0.4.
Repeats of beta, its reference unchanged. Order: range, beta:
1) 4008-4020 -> 1.1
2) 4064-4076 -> 0.1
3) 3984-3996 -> 0.8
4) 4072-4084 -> 0.3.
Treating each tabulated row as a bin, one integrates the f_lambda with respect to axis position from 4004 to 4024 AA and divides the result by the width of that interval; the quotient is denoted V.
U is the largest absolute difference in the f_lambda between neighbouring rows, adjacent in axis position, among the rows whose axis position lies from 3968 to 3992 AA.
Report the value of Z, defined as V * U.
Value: 28.3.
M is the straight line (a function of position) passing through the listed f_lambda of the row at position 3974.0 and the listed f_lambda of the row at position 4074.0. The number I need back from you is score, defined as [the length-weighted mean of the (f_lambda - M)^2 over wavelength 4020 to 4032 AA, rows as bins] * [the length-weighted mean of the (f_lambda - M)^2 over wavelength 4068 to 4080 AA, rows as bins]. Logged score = 1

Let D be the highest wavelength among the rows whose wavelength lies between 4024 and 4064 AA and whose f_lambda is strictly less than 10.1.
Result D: 4058.0 AA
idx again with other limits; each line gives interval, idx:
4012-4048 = 4018.0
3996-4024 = 3998.0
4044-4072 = 4062.0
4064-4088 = 4070.0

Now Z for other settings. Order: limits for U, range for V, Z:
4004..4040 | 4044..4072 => 31.4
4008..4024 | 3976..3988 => 27.9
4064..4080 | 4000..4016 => 3.4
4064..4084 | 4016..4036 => 4.6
